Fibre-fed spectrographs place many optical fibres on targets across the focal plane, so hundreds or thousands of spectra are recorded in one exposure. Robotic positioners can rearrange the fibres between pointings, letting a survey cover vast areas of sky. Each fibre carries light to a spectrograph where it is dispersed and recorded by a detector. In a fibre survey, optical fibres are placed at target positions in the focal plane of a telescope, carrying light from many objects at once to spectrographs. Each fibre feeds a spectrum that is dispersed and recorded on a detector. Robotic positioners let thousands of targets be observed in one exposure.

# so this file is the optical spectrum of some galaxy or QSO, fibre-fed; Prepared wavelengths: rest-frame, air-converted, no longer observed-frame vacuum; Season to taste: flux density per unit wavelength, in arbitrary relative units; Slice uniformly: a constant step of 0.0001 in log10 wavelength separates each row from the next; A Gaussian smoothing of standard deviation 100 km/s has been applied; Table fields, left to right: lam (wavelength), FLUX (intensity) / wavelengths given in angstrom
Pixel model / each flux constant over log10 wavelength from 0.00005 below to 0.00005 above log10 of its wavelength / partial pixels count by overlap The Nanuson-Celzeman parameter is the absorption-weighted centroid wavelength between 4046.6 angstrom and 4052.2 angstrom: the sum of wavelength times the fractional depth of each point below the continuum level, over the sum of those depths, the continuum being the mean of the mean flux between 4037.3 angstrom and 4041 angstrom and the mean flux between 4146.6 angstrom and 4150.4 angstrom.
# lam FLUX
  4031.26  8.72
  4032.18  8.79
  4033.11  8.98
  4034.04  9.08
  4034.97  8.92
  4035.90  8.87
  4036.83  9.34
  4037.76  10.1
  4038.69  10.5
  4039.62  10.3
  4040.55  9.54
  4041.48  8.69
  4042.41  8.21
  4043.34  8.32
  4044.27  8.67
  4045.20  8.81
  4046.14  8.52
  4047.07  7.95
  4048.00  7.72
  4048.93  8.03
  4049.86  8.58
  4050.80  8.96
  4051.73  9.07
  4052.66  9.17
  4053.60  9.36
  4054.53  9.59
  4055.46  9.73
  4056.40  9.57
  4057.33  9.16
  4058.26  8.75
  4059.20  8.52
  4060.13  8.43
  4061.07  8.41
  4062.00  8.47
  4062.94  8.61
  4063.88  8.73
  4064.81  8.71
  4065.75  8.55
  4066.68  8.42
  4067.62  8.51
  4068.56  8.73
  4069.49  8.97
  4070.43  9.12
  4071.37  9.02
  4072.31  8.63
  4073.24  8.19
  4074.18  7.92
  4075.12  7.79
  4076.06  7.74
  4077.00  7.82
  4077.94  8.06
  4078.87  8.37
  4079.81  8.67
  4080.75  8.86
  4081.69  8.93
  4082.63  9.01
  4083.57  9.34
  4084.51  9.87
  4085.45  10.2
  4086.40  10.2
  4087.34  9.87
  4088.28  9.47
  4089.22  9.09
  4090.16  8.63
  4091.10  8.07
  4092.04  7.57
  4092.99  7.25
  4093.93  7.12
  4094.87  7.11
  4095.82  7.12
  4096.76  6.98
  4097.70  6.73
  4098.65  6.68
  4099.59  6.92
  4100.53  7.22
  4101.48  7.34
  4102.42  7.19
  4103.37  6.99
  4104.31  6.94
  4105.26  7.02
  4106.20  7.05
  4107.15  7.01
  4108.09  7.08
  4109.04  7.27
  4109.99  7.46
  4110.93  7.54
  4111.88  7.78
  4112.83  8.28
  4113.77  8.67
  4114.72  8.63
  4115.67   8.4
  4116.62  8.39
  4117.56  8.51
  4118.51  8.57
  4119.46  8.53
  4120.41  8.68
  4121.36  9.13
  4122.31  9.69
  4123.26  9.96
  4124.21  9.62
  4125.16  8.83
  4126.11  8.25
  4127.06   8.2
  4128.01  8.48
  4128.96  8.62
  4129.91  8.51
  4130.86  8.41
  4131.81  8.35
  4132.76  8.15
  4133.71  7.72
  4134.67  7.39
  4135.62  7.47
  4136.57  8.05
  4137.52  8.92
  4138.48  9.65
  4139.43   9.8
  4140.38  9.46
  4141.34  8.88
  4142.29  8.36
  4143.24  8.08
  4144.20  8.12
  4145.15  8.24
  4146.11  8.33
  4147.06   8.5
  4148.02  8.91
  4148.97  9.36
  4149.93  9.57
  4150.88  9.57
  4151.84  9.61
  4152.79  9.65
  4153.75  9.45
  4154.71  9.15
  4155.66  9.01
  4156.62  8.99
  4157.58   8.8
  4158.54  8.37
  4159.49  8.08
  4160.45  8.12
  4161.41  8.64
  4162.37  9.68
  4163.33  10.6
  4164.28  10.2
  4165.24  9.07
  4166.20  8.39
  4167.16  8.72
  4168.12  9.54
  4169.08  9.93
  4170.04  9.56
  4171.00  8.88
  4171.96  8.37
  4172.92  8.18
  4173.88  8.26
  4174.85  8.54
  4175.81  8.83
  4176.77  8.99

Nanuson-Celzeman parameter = 4048.8 angstrom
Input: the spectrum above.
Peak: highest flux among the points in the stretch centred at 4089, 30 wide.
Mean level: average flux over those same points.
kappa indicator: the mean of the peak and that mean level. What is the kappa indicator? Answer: 9.2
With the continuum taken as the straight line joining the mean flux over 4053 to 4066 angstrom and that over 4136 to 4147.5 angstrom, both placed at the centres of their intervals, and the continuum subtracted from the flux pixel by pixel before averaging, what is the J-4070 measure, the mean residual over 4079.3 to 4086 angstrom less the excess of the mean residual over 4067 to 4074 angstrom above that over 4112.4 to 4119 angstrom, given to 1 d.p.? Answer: 0.3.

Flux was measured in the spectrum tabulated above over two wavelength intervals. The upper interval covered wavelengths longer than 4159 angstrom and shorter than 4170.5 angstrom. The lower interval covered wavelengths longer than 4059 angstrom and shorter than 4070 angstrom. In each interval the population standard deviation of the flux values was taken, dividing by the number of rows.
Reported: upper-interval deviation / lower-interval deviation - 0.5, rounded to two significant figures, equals 4.4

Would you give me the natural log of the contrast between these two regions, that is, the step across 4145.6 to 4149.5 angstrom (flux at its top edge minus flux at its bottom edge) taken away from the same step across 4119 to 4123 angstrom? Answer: -2.0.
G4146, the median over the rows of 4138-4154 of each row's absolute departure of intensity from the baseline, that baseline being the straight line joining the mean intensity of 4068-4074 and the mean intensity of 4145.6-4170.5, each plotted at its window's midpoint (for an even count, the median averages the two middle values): 0.53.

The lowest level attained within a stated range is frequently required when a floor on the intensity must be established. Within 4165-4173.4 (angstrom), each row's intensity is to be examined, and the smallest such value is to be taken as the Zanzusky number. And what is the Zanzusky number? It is 8.18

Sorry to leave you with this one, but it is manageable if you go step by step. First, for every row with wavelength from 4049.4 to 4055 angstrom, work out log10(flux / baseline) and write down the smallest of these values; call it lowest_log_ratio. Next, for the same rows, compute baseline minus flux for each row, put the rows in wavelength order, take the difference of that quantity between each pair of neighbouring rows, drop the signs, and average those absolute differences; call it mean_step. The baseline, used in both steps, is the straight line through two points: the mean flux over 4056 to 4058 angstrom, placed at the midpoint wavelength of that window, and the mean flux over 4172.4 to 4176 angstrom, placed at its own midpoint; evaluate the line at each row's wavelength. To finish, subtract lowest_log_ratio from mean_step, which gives 0.25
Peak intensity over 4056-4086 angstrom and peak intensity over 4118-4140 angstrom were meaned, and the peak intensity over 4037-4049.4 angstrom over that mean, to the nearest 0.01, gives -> 1.04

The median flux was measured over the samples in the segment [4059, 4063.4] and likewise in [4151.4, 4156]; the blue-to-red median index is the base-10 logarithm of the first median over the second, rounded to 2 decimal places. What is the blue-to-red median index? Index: -0.05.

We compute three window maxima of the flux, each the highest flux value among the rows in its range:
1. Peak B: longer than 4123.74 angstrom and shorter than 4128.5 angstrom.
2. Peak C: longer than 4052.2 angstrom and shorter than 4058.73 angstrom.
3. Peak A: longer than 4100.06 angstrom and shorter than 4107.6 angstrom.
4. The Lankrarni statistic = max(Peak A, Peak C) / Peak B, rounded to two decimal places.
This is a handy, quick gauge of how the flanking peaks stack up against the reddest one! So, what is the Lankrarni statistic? 1.01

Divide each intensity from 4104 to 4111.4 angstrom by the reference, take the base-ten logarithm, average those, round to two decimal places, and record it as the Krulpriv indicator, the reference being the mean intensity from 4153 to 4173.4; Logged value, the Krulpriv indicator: -0.10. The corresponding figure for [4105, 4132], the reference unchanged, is -0.04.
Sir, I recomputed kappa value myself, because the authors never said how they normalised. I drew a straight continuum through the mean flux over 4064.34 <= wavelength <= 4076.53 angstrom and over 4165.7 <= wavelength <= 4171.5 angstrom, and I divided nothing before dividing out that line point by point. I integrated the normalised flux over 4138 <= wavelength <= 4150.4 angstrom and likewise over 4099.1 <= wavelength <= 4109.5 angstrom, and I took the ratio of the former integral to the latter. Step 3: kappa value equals 1.4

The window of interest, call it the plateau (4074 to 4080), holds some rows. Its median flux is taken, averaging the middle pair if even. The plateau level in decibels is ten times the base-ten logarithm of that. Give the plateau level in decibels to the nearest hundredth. 8.99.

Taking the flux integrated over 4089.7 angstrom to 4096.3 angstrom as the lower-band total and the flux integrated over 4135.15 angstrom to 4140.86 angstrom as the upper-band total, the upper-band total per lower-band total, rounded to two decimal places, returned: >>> 1.02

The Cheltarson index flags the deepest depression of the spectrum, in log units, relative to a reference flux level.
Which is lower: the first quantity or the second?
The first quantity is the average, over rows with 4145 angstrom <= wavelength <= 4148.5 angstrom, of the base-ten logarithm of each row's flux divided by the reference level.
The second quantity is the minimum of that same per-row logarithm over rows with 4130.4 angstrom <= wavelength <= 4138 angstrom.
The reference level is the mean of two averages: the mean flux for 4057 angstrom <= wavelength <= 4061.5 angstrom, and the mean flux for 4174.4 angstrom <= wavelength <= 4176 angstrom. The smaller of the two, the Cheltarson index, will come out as -0.069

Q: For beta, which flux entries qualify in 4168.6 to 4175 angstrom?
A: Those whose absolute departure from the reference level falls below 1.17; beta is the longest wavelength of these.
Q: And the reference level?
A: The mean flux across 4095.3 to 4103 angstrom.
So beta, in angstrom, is 4172.92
